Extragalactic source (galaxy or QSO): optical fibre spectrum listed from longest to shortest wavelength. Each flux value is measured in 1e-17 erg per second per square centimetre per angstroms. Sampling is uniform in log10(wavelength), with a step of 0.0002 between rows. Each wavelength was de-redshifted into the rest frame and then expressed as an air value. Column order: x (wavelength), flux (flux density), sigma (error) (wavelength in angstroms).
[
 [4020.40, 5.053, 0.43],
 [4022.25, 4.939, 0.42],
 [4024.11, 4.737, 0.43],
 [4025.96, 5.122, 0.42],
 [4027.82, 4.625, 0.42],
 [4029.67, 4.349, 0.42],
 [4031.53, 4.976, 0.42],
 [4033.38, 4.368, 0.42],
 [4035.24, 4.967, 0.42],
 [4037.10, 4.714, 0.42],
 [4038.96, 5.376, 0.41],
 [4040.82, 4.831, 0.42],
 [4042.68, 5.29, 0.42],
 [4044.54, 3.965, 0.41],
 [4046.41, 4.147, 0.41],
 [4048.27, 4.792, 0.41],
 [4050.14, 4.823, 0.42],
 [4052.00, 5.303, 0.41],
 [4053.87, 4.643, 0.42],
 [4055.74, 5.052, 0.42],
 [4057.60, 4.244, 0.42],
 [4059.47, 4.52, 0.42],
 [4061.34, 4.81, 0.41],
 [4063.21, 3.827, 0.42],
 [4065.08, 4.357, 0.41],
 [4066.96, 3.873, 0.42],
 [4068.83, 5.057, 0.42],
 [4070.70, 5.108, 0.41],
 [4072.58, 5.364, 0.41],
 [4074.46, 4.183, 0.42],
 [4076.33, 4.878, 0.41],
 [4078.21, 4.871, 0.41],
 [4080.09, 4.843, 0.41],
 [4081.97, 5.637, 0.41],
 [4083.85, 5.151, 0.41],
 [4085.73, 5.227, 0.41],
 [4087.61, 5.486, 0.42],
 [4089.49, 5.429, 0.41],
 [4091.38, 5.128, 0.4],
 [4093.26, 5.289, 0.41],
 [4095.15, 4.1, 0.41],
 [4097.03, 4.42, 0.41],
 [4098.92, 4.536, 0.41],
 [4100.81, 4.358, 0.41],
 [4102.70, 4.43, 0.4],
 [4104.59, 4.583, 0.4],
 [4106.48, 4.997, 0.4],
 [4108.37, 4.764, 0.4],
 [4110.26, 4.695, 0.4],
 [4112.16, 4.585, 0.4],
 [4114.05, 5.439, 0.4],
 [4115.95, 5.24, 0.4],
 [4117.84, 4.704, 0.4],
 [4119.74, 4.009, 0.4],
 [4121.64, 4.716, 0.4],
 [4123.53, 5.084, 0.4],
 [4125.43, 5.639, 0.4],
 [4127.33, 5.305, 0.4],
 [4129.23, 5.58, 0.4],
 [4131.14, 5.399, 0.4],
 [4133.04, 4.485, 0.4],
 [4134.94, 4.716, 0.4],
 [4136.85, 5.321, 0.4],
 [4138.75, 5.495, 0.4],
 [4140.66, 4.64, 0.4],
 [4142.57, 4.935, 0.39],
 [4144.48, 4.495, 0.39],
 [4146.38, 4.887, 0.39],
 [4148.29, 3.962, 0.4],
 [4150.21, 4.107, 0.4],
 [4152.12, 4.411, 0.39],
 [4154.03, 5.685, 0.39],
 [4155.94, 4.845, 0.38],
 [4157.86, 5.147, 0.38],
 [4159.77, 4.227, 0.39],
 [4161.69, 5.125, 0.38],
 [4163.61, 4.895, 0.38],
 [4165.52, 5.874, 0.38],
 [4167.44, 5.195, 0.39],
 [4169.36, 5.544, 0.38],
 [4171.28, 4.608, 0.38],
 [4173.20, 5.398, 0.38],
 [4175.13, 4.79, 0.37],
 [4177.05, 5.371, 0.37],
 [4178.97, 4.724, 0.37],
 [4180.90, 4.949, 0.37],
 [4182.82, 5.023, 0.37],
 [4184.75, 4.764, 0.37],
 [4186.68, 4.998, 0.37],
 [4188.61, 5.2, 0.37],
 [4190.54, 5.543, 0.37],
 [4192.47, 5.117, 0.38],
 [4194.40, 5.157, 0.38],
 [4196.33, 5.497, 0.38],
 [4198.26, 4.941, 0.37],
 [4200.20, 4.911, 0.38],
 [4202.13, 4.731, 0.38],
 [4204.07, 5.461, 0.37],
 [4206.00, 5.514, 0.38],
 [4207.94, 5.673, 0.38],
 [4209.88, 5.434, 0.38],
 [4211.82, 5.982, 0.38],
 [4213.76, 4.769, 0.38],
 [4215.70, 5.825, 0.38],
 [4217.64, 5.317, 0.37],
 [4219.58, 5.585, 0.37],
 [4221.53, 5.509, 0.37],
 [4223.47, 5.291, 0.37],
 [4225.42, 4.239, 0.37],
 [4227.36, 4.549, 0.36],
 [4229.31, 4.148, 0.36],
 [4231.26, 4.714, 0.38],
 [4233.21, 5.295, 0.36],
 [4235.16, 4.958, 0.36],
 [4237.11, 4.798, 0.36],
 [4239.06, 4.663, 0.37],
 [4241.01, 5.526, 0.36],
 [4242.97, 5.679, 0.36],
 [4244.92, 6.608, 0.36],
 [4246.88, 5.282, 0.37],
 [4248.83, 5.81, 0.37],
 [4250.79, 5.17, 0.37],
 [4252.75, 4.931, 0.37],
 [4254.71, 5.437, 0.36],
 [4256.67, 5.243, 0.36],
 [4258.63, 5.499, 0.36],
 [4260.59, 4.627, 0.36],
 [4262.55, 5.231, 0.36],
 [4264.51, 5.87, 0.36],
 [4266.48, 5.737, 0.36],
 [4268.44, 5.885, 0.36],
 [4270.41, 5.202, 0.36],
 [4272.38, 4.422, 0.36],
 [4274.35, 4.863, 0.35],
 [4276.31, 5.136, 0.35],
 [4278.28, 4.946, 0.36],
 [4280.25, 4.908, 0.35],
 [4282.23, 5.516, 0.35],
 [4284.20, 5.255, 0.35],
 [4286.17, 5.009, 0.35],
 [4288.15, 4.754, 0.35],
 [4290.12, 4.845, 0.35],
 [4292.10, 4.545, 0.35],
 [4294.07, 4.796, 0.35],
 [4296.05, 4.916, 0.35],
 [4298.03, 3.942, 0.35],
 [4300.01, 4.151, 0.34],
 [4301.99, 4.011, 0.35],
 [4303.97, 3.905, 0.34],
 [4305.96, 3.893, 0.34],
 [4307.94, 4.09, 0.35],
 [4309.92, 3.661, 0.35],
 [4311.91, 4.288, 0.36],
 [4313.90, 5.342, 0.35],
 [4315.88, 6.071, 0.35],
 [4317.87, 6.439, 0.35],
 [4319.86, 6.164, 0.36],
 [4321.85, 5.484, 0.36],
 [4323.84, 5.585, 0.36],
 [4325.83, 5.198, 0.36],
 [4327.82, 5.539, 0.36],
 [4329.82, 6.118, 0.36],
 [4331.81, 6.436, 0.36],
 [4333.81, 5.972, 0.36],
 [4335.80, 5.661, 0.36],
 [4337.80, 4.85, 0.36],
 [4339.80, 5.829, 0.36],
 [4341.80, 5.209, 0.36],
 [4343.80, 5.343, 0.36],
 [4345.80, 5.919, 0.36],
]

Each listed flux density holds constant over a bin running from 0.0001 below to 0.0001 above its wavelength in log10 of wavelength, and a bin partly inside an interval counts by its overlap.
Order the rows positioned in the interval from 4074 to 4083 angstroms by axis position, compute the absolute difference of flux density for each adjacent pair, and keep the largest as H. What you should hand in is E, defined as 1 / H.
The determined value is 1.26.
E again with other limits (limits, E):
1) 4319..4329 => 1.47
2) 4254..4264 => 1.15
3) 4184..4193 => 2.35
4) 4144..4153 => 1.08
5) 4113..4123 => 1.41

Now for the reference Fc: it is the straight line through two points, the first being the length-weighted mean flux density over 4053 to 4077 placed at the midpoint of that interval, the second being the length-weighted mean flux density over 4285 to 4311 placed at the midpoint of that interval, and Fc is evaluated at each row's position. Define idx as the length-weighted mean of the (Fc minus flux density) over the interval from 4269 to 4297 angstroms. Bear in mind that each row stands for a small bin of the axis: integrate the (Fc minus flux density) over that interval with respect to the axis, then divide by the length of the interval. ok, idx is -0.58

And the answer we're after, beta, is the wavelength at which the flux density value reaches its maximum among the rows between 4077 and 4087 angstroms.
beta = 4081.97 angstroms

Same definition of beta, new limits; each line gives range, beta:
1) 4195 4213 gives 4211.82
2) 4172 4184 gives 4173.20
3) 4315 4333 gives 4317.87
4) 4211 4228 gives 4211.82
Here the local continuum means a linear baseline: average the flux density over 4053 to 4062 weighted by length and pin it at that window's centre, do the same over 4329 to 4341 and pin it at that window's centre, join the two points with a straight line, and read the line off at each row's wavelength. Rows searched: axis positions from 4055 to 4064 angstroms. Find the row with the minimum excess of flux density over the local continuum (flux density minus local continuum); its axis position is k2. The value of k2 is 4063.21 angstroms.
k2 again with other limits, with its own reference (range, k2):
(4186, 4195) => 4186.68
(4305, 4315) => 4309.92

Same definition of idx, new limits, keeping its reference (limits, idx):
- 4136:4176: -0.42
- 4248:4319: -0.58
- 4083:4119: -0.30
